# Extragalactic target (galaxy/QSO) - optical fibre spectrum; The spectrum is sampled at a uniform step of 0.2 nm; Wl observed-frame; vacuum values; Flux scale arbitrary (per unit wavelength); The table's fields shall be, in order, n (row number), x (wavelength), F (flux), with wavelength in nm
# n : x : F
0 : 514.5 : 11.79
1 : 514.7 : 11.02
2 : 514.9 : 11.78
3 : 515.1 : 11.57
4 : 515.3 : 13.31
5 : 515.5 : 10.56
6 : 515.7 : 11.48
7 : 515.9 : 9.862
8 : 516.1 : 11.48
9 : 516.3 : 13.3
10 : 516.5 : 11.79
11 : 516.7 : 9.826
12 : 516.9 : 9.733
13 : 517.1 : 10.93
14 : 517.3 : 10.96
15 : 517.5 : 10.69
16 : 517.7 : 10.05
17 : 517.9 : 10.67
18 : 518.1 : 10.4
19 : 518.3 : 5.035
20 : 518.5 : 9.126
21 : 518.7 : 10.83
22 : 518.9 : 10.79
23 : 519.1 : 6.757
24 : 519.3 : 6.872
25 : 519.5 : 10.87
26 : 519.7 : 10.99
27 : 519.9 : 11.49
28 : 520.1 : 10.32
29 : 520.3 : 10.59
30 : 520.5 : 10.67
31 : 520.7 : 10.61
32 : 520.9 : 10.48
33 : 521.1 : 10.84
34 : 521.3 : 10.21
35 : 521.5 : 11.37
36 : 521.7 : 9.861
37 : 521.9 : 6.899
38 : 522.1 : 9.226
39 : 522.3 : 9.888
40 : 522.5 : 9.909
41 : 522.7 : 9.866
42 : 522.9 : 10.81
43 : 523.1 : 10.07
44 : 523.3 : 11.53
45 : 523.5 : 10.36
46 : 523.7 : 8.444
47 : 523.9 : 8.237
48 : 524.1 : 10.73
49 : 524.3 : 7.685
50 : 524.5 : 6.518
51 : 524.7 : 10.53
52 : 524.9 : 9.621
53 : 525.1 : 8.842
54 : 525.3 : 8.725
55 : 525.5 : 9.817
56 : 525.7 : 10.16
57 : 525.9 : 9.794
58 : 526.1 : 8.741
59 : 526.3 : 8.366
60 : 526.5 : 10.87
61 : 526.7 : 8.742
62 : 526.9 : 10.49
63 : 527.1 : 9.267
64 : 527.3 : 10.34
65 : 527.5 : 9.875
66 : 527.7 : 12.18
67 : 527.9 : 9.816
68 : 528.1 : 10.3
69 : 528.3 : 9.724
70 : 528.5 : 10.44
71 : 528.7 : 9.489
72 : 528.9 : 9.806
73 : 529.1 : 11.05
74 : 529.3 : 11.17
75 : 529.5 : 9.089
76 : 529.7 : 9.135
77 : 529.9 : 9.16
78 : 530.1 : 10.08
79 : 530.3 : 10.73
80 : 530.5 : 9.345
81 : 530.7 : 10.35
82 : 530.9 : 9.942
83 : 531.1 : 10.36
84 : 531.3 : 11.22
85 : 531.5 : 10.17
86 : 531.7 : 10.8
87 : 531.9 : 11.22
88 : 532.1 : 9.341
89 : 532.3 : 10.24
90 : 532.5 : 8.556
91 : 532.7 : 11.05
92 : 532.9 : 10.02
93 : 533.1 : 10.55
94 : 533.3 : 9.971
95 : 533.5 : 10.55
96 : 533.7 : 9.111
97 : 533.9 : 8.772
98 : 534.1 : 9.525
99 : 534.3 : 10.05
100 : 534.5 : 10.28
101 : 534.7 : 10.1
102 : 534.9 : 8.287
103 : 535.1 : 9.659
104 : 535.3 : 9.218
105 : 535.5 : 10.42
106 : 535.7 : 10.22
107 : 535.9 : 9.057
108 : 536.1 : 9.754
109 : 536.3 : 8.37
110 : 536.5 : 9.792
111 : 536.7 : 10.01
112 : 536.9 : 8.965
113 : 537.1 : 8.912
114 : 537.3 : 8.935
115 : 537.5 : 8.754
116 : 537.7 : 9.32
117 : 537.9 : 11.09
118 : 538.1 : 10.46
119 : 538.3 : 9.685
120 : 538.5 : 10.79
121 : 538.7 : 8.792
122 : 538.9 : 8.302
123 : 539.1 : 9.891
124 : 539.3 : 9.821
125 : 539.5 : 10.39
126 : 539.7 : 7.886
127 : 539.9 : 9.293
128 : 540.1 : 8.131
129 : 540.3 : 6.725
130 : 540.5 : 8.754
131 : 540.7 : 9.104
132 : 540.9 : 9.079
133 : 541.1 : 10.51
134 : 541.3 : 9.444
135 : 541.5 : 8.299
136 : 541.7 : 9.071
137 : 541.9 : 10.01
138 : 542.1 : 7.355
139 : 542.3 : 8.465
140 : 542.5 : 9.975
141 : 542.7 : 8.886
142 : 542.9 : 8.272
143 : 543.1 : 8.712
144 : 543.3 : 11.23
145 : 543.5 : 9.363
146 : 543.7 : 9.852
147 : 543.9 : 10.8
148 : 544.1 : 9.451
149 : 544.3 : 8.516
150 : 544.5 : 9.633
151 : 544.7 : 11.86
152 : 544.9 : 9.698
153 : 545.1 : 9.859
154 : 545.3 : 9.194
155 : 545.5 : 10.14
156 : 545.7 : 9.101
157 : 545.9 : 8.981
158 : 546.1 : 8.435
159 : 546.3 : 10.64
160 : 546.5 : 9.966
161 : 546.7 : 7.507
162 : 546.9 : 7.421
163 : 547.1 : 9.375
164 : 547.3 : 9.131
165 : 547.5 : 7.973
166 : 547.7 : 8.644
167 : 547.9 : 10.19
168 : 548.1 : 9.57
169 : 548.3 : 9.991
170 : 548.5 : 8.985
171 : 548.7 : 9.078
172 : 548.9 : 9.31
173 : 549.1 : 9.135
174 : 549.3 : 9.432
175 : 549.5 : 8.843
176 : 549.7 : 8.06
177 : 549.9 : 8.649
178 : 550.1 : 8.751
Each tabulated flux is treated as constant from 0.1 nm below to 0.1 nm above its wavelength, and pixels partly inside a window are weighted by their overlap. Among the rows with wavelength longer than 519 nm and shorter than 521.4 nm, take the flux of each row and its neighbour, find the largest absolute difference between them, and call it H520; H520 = 4.0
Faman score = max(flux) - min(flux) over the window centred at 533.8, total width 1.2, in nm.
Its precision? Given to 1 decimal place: 1.8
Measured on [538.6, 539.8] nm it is 2.5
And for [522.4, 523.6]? 1.7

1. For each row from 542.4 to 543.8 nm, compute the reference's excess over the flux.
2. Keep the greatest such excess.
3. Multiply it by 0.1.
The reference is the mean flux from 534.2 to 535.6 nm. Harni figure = 0.14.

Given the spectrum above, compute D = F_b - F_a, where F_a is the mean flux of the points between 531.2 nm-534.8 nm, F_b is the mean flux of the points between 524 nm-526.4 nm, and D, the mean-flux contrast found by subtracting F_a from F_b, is -1.0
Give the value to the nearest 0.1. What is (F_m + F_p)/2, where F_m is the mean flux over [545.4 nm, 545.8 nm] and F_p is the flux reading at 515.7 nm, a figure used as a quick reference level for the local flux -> 10.6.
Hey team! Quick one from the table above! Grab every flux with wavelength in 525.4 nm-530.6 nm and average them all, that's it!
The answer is 9.9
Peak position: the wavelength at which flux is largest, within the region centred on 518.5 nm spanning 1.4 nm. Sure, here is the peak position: 518.7 nm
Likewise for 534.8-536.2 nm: 535.5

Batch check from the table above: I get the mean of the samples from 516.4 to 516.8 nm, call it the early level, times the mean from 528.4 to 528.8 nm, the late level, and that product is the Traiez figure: 108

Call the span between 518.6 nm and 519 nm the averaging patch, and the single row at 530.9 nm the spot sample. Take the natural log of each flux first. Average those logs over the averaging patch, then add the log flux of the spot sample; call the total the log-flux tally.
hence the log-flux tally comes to 4.68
